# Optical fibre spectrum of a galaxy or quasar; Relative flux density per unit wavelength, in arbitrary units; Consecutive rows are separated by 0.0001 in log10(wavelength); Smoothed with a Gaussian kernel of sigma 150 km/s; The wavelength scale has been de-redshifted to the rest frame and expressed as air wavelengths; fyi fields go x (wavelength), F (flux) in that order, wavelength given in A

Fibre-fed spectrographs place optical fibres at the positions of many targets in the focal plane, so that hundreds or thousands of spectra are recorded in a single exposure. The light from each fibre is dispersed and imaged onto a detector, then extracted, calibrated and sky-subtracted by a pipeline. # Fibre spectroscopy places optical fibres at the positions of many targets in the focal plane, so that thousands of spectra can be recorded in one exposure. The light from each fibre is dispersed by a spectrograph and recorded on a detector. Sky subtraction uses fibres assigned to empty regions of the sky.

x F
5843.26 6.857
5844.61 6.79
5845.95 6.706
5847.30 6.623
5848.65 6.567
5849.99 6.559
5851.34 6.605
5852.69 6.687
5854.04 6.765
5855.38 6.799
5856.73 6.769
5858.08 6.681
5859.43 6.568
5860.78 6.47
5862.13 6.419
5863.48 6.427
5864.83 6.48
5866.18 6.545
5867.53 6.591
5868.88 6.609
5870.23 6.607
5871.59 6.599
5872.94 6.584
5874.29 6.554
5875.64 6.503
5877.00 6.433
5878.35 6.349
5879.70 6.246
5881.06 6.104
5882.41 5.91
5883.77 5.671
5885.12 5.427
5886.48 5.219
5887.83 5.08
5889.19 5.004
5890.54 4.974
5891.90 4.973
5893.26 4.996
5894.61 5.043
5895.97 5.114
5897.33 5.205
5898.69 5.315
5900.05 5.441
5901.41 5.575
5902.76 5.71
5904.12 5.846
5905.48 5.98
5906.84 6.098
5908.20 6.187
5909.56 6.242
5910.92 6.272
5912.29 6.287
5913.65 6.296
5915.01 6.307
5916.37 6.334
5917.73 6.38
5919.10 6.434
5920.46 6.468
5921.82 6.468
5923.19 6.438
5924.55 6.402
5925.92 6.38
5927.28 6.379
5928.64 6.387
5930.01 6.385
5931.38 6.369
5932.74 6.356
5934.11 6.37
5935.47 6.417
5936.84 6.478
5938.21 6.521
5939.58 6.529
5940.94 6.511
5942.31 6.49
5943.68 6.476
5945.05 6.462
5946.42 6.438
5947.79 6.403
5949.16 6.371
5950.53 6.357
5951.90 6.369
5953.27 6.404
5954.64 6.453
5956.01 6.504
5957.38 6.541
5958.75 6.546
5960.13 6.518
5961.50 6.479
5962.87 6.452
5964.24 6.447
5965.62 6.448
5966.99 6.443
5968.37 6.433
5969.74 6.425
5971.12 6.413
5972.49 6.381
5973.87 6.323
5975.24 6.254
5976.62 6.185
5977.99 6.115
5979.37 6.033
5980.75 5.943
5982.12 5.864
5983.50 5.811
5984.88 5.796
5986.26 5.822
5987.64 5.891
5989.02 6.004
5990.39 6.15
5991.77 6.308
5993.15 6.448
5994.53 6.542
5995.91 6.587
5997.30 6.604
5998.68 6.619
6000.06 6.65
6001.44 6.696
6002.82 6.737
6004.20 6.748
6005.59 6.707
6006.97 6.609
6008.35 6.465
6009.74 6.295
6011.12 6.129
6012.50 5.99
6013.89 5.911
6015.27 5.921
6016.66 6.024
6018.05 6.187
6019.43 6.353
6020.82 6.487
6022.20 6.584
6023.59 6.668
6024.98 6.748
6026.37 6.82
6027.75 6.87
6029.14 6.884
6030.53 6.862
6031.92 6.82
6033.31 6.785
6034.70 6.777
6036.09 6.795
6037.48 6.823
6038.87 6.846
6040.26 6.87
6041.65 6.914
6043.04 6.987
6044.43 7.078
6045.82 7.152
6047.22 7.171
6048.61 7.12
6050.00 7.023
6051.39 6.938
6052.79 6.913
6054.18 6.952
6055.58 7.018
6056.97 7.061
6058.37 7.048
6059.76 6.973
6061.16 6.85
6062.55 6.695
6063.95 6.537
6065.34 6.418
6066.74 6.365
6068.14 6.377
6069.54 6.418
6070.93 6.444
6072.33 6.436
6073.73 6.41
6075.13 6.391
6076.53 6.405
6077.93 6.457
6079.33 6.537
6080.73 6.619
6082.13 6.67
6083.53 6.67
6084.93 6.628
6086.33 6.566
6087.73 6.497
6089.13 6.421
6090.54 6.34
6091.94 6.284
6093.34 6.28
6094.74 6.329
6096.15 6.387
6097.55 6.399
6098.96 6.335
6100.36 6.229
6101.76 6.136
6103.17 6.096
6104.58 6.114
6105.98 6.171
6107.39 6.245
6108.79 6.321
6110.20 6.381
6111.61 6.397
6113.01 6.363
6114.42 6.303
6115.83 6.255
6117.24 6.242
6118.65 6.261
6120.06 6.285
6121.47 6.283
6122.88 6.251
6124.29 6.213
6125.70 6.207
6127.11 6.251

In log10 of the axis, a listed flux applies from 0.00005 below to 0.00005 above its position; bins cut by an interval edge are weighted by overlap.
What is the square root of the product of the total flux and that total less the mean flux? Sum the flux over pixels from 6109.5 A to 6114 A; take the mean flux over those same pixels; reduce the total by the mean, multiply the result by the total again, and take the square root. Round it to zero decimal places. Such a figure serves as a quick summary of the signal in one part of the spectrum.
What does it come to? 16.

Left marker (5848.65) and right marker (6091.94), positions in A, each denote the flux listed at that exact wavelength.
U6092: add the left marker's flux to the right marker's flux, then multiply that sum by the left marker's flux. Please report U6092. 84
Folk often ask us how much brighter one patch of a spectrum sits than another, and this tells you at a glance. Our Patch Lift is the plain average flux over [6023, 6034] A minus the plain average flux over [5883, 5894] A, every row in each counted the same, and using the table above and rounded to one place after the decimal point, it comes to 1.6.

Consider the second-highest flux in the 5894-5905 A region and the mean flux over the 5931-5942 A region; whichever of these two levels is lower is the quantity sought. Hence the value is 5.71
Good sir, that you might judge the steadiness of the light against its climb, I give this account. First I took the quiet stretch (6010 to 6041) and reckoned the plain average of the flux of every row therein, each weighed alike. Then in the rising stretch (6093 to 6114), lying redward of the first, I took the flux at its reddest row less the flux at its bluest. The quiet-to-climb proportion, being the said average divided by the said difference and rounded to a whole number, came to 79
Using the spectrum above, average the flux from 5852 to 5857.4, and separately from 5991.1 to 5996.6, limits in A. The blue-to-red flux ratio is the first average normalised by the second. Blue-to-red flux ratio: 1.04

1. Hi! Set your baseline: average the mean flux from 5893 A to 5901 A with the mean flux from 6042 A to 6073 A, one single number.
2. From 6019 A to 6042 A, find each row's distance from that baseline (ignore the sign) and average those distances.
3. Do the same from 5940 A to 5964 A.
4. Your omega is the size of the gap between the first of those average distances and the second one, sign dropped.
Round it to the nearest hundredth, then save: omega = 0.30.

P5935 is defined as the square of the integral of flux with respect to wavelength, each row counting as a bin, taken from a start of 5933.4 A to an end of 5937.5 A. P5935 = 693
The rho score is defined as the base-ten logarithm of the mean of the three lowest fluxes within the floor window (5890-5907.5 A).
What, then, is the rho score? 0.70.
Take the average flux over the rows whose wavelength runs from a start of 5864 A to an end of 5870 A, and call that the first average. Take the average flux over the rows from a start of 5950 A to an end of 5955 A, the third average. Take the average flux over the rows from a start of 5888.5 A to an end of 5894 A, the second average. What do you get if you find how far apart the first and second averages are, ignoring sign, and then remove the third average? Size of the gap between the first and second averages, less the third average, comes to -4.8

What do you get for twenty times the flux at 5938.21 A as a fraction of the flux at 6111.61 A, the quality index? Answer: 20.4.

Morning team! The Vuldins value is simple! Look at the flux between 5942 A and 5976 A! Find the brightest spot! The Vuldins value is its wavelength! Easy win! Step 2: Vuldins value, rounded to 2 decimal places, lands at 5958.75 A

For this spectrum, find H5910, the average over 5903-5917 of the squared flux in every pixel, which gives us 38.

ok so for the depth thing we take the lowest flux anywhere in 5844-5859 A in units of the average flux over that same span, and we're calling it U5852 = 0.981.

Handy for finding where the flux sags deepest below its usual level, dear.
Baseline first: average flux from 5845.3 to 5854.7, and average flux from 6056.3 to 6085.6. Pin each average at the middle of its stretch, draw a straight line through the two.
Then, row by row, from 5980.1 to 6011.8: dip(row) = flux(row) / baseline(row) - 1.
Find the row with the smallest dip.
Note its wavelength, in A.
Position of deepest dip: 5984.88 A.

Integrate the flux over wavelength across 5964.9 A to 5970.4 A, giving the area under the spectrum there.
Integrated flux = 35.4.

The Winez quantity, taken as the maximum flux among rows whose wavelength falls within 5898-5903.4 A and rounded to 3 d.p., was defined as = 5.710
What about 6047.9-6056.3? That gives 7.120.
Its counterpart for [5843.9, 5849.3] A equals 6.790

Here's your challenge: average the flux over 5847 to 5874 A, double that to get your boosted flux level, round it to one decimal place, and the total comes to 13.2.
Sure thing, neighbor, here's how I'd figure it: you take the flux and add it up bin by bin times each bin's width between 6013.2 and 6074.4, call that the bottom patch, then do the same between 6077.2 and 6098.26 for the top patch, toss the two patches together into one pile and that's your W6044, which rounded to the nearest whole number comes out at 547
